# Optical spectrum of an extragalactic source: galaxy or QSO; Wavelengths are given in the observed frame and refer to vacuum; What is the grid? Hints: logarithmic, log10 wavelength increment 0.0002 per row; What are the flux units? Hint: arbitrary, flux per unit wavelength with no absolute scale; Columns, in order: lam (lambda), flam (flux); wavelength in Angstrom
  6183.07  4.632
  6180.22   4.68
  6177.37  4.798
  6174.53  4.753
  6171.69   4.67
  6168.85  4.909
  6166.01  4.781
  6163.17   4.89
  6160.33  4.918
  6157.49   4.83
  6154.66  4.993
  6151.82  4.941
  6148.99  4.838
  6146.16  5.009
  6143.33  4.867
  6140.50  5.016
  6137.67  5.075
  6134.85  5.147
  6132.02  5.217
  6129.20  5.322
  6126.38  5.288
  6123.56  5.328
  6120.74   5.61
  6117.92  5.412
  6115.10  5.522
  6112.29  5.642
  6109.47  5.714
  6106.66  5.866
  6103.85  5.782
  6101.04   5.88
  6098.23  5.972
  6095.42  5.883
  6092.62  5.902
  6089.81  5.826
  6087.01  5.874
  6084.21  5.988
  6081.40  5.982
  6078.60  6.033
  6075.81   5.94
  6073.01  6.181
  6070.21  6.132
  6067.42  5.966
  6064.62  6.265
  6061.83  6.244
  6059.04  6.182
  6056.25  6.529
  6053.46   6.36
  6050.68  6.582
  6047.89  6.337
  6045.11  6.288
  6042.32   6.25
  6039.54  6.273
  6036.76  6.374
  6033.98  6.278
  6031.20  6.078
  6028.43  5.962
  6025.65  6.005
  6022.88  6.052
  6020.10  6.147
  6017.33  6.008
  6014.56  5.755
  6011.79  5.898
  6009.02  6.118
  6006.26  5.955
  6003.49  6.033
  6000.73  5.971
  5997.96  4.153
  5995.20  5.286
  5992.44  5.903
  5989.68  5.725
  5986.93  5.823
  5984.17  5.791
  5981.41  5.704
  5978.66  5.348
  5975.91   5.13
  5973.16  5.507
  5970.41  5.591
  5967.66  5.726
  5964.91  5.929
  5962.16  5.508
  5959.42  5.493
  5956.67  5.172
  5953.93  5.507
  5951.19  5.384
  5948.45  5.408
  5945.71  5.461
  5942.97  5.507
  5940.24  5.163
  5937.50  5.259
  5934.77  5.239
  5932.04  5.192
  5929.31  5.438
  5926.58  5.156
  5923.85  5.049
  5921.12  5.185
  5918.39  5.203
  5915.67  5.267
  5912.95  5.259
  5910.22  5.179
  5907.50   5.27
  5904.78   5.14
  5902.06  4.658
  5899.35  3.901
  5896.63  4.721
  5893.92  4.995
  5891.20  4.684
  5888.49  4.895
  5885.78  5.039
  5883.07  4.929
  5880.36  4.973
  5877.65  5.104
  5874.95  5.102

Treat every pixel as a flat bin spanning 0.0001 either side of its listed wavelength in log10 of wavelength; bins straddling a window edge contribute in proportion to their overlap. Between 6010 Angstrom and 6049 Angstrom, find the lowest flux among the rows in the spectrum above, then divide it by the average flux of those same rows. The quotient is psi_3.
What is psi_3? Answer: 0.94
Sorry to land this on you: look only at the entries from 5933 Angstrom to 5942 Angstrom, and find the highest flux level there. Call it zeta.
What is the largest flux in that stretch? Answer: 5.259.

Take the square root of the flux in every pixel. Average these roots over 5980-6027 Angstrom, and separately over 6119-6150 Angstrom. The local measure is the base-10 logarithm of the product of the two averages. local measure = 0.737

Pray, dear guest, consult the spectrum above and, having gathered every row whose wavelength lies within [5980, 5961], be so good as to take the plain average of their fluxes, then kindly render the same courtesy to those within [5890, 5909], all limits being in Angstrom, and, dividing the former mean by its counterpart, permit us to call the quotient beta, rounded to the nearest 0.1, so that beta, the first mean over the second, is 1.2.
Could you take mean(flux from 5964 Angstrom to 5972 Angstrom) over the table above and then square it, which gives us 33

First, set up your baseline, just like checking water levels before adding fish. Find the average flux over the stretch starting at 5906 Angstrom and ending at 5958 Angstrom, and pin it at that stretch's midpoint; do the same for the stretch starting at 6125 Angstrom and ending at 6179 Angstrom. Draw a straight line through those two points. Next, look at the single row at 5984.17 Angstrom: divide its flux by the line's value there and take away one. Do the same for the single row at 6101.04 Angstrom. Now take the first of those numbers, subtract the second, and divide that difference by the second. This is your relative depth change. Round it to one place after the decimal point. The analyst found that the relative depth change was -0.3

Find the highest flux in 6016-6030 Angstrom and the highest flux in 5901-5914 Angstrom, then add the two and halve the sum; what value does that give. 5.71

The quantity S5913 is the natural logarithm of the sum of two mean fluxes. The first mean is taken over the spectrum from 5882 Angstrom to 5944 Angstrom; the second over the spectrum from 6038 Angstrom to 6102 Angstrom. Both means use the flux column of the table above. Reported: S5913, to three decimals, 2.414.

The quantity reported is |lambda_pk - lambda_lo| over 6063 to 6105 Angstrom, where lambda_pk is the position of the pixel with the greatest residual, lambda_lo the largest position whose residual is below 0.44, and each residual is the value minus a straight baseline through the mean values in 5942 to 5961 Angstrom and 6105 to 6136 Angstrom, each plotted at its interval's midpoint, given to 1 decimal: 39.2 Angstrom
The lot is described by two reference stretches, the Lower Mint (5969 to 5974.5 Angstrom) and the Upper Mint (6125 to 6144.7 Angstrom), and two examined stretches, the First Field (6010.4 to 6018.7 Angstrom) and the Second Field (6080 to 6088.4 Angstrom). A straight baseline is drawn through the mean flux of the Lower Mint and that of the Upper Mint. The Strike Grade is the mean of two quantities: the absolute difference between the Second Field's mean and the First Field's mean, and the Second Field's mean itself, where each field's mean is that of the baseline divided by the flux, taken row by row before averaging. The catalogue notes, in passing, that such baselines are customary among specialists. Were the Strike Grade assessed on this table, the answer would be 0.46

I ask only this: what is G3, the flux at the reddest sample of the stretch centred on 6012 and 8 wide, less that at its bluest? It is -0.36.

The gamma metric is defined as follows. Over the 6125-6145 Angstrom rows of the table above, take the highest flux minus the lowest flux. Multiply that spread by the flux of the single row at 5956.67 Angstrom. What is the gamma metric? 2.4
